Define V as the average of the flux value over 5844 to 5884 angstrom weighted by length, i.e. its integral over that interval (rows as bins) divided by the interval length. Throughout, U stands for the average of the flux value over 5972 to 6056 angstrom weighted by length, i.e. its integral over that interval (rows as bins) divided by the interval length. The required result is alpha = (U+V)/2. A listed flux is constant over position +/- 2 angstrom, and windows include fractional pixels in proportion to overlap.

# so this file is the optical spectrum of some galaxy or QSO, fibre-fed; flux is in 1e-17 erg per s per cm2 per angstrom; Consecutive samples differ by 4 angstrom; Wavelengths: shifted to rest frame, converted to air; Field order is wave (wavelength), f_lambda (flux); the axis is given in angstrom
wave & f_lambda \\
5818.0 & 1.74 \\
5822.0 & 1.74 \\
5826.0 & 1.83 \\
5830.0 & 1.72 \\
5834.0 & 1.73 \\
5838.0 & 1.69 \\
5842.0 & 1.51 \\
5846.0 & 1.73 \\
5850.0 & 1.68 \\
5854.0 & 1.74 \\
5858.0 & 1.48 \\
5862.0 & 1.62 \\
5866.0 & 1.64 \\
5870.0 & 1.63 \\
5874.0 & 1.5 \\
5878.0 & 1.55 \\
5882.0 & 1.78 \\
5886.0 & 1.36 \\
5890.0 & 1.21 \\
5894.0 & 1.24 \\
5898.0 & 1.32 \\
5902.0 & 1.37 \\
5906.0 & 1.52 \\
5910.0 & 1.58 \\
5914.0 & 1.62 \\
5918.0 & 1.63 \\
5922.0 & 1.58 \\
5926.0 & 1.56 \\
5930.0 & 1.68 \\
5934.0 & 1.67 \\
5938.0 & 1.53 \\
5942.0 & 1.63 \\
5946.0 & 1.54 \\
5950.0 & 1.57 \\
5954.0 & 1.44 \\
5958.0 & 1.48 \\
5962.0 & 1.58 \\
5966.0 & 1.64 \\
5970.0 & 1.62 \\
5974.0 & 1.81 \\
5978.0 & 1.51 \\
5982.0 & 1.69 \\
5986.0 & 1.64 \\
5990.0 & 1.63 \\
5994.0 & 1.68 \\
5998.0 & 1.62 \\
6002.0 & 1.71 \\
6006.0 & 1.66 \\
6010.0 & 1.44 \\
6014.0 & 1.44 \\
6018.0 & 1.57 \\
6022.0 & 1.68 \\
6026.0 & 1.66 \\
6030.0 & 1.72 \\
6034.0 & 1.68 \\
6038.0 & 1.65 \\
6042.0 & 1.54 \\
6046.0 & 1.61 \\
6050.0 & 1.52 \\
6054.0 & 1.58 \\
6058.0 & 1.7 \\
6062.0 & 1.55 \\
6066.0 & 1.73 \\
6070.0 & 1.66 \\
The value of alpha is 1.628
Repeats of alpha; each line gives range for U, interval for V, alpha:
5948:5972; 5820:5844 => 1.629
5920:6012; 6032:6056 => 1.601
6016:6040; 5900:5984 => 1.622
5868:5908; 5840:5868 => 1.538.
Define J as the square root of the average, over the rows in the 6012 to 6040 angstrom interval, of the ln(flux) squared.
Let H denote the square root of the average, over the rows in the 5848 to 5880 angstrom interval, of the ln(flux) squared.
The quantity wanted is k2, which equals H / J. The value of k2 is 0.97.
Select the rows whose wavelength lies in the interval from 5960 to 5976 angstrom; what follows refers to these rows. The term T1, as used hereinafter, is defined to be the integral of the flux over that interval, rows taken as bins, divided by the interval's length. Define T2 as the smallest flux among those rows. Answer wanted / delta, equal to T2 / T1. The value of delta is 0.95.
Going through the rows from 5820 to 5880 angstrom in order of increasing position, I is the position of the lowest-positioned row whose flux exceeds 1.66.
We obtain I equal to 5822.0 angstrom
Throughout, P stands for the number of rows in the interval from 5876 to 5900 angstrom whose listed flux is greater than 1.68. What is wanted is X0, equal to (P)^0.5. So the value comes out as 1.0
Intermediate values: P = 1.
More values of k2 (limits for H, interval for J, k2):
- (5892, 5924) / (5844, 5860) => 0.79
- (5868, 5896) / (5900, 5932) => 0.88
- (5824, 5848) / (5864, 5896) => 1.30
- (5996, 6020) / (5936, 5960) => 1.07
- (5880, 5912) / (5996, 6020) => 0.80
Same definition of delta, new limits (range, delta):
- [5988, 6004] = 0.98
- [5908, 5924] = 0.99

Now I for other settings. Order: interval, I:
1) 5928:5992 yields 5930.0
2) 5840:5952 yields 5846.0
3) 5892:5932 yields 5930.0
